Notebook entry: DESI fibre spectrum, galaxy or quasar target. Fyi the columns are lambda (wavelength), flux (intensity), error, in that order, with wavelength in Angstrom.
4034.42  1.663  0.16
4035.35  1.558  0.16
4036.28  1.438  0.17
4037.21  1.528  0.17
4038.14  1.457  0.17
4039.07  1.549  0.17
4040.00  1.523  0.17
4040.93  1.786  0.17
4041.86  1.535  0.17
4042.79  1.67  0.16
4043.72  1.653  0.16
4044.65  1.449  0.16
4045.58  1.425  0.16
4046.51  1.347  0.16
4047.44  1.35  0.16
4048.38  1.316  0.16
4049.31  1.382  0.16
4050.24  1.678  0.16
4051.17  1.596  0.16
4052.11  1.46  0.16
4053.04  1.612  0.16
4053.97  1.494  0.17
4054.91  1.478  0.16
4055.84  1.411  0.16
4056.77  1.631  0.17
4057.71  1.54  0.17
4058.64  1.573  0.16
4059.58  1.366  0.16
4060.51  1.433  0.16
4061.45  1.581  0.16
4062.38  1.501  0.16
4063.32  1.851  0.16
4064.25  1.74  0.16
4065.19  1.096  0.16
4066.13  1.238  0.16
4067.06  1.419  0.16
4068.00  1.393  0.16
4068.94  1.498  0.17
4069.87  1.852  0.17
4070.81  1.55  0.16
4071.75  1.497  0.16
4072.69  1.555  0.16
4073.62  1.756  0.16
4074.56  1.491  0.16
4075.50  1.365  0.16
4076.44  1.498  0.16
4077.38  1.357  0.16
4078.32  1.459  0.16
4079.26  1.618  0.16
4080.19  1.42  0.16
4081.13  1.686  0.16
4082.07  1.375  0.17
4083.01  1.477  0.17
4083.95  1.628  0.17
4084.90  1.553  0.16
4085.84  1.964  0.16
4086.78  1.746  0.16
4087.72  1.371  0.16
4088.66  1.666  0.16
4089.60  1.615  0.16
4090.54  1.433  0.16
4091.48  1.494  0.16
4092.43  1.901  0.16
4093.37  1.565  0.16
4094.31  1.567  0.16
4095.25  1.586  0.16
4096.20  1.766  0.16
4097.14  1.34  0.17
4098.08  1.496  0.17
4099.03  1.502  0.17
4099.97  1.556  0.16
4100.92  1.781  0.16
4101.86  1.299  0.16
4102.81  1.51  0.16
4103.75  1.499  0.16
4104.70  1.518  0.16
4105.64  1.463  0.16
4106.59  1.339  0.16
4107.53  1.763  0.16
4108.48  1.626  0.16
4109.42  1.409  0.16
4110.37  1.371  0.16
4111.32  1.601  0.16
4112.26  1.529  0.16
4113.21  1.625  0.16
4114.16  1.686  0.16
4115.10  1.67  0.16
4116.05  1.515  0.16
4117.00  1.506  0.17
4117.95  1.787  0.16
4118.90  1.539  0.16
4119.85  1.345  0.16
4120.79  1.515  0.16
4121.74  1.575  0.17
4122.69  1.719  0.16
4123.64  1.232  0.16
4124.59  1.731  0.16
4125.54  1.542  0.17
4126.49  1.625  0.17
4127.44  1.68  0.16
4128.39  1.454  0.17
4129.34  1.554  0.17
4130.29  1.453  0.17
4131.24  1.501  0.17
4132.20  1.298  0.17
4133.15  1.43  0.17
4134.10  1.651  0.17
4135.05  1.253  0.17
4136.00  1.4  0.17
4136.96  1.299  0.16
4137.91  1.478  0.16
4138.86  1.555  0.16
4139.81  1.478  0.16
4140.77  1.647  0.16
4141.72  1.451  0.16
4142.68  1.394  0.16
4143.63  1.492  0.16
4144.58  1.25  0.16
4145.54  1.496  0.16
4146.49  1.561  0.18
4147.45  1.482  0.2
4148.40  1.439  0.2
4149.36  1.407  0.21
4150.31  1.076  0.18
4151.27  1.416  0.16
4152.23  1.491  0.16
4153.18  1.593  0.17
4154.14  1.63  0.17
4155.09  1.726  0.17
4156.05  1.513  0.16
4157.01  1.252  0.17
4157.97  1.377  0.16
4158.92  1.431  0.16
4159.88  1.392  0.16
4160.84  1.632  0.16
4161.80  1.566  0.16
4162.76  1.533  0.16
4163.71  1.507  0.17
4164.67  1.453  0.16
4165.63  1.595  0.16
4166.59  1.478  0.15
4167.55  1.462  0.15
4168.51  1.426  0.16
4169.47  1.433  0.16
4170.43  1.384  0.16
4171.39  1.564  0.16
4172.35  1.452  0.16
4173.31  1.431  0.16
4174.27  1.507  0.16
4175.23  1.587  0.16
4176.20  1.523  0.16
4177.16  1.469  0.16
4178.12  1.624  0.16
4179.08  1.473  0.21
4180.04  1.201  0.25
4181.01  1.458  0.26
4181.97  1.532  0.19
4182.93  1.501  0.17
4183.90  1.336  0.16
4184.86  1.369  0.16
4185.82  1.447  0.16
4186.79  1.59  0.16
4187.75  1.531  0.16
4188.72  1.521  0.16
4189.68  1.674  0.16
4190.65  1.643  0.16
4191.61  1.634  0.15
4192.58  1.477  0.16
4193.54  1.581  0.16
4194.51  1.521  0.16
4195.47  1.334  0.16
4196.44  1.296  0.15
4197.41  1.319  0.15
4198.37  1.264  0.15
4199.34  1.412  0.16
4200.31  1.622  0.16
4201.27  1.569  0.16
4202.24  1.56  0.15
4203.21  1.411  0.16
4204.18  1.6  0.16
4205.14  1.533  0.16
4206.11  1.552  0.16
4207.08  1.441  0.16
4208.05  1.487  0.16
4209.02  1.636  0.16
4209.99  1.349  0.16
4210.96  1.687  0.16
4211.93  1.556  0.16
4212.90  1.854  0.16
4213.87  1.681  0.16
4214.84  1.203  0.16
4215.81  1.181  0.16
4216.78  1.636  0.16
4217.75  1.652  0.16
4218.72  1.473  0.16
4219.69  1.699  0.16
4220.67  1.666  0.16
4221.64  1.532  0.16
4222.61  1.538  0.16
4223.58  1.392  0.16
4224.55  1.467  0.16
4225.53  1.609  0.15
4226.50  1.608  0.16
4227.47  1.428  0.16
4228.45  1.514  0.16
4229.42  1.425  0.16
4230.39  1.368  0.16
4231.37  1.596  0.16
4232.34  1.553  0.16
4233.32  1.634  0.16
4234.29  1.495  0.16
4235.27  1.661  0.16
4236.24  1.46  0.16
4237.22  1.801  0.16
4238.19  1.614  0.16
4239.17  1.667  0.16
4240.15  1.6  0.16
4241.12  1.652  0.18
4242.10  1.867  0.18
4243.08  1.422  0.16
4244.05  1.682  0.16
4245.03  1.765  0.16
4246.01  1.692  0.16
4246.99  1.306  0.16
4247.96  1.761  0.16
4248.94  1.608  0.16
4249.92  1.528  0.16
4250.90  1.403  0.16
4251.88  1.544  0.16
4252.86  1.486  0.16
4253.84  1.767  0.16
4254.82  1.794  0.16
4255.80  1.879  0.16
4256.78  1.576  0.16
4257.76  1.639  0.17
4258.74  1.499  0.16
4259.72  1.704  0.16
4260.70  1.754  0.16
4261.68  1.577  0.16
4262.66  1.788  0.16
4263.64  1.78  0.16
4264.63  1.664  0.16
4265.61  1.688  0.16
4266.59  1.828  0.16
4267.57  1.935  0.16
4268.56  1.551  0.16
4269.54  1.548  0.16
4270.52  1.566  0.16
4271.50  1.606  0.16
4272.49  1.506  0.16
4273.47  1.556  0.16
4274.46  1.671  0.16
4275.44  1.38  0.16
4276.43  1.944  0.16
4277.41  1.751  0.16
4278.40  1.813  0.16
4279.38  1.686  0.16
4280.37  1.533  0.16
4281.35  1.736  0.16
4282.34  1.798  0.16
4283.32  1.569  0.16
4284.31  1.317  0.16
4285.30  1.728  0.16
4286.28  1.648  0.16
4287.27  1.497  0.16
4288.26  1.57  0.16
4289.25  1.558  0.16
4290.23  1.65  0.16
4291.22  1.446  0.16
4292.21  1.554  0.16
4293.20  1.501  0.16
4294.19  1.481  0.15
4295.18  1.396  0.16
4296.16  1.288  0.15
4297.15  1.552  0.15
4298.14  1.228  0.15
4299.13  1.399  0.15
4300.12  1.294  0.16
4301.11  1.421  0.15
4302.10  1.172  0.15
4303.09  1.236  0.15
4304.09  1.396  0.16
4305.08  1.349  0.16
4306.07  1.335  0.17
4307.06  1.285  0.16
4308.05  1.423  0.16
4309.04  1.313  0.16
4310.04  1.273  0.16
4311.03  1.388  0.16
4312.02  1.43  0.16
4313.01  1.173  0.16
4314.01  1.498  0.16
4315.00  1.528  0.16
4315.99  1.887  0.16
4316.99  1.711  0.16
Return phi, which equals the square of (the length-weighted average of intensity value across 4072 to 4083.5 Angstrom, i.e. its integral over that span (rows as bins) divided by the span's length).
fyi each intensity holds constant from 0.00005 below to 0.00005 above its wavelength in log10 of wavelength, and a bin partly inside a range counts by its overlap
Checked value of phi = 2.3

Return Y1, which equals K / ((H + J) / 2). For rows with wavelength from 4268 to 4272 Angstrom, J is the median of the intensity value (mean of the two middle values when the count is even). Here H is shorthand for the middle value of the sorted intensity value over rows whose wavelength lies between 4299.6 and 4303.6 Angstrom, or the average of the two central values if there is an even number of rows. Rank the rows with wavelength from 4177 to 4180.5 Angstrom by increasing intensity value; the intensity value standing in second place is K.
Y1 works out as 1.04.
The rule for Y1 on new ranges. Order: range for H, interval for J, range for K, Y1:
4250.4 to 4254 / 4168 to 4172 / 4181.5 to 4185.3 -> 0.93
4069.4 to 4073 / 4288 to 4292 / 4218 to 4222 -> 0.98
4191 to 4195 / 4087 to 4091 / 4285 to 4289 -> 1.02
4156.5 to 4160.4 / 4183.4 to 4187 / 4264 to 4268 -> 1.21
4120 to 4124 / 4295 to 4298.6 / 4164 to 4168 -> 1.01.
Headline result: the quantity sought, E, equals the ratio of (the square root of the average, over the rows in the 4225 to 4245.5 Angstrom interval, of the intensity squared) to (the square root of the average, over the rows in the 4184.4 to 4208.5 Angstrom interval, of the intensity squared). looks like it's 1.06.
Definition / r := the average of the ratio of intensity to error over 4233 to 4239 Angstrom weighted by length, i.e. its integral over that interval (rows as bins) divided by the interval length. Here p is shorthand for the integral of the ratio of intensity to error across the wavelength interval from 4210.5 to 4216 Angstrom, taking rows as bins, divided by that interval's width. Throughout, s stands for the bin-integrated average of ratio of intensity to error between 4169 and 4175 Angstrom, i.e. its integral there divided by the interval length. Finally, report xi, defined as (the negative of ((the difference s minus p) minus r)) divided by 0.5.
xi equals 21.1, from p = 9.7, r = 10.1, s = 9.2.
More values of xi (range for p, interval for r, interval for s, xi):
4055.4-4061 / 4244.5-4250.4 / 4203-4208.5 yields 19.5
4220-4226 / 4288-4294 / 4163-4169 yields 19.9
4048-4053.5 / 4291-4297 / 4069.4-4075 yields 17.5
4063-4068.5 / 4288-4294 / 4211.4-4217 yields 18.5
